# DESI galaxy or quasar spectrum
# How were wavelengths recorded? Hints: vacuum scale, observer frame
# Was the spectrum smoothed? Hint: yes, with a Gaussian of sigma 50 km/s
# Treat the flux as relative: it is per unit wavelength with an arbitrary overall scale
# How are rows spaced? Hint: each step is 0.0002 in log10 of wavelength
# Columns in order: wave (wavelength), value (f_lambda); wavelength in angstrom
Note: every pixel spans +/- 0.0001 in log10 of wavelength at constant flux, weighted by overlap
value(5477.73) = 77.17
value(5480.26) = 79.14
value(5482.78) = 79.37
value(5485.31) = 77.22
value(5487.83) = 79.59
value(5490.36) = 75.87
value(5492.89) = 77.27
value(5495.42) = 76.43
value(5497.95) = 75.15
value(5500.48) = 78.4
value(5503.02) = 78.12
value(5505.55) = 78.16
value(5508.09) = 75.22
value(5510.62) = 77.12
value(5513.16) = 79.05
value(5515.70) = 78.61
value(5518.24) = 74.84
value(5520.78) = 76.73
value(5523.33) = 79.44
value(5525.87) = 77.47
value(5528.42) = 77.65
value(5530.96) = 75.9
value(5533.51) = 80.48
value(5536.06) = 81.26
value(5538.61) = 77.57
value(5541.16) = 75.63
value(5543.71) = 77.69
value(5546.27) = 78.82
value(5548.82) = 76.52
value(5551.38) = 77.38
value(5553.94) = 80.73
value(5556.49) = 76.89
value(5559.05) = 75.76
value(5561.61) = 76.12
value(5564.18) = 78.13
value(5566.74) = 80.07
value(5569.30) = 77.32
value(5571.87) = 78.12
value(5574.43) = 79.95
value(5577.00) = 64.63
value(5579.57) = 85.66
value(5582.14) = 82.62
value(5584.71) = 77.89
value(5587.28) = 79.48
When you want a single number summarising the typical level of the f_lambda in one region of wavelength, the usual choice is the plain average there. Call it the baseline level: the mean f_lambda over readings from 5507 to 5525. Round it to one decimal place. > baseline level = 77.3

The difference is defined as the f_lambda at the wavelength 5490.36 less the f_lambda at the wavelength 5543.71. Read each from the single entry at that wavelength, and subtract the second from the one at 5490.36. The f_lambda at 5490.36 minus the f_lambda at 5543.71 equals -1.8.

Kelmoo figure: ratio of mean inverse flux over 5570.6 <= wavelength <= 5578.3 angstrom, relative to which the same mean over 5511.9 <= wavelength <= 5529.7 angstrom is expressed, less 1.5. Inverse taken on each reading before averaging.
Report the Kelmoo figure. -0.553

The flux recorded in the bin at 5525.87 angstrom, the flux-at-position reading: 77.47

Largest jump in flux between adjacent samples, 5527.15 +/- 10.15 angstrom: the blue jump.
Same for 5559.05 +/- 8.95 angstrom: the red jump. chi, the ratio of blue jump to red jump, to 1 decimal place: 1.2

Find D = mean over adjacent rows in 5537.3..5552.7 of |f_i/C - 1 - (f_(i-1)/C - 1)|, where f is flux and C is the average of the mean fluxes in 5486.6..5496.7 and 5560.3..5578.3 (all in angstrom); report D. 0.0216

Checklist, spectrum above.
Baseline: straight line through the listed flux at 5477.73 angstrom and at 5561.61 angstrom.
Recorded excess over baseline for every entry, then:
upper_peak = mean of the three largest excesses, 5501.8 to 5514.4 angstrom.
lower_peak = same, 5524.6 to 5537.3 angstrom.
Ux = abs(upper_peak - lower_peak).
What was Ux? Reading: 1.7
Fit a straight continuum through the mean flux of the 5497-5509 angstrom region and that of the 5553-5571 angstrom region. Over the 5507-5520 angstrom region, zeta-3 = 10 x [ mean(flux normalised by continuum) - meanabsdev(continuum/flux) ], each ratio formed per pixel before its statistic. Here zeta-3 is 9.77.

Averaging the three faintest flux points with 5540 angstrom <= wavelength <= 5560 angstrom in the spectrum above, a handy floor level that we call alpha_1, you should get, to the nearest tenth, 76.0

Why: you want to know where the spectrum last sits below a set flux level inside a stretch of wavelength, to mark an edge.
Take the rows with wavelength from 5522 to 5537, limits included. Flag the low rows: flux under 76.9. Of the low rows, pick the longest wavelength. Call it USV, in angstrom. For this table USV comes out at 5530.96 angstrom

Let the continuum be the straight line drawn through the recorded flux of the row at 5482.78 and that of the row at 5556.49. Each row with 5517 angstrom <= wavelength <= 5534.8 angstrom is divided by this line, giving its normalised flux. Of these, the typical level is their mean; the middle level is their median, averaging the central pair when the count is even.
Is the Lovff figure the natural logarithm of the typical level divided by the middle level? 0.000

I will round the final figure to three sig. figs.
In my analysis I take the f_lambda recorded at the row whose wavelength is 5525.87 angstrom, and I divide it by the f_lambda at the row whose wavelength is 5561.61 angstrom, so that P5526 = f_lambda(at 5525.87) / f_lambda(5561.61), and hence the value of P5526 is 1.02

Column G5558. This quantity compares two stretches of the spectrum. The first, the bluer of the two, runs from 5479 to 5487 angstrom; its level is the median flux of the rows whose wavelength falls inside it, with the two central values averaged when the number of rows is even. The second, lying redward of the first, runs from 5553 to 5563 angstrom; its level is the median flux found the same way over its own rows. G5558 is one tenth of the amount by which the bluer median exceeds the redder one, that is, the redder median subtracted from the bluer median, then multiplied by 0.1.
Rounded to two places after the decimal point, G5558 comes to 0.26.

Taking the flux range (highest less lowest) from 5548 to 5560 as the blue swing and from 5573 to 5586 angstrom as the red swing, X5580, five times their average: 65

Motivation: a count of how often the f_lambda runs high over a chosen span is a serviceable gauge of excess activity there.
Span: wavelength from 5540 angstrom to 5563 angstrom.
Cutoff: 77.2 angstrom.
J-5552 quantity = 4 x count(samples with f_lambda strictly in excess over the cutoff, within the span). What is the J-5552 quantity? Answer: 16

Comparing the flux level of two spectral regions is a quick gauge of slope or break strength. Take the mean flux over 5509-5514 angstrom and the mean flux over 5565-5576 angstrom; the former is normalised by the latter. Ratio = 0.99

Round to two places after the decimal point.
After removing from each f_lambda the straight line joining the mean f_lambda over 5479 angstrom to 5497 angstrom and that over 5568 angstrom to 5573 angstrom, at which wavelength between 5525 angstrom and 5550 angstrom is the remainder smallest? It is 5541.16 angstrom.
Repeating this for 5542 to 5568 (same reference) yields 5559.05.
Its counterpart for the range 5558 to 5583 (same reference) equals 5577.00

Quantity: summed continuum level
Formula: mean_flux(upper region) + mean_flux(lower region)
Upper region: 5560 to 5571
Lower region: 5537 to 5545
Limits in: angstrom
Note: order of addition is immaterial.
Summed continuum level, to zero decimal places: 155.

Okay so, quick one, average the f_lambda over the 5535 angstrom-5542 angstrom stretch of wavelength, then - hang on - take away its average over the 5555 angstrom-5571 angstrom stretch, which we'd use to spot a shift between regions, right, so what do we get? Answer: 0.8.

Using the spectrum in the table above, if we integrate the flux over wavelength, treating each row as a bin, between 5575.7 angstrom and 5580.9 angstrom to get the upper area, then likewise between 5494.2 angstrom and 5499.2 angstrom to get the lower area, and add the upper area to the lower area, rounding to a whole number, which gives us 770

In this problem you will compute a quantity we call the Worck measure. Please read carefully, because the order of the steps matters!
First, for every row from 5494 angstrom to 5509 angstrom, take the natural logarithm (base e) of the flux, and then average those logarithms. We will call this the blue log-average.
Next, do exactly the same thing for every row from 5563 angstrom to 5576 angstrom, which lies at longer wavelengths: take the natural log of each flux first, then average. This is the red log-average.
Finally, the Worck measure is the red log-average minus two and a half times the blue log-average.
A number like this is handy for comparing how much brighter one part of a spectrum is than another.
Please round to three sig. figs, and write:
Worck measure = -6.49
